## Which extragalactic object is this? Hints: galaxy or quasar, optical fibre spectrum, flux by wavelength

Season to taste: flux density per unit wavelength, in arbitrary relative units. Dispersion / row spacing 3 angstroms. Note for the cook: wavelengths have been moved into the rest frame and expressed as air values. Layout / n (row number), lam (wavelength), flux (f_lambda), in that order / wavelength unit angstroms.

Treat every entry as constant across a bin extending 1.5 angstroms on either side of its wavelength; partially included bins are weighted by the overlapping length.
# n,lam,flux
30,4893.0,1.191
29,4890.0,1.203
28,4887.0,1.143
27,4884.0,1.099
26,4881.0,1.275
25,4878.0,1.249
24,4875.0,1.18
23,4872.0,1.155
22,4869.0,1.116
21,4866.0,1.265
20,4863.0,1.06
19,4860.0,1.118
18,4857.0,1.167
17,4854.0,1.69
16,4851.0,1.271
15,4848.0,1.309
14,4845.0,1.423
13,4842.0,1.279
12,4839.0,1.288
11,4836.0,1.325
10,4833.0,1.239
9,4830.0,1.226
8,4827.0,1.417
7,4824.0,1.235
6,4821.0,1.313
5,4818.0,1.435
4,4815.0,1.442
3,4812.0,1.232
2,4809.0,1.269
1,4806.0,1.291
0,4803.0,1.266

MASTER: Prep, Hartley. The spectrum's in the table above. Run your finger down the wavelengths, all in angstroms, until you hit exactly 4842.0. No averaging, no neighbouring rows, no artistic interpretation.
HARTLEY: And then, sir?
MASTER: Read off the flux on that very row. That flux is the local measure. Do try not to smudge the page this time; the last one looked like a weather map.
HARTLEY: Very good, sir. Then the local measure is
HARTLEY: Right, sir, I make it 1.279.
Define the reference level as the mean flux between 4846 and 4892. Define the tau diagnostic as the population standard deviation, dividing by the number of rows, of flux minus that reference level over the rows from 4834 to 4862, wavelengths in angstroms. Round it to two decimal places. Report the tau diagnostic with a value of 0.16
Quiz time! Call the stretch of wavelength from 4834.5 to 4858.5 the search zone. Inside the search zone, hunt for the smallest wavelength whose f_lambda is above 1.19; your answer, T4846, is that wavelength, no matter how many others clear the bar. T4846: 4836.0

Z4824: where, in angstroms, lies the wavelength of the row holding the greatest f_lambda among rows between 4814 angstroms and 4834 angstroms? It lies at 4815.0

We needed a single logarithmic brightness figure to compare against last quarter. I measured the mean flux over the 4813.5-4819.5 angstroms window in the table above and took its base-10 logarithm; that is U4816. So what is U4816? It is 0.16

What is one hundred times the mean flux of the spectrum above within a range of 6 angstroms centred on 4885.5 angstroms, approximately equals 112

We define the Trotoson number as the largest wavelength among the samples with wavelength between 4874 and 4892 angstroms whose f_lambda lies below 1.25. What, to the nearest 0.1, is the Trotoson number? 4890.0 angstroms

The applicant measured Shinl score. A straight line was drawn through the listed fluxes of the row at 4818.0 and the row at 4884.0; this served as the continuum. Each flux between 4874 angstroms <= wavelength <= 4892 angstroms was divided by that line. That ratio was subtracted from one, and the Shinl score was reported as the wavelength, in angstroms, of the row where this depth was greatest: 4884.0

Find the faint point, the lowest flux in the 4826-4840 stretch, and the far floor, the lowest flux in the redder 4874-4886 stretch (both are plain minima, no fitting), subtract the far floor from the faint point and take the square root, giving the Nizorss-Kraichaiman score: 0.36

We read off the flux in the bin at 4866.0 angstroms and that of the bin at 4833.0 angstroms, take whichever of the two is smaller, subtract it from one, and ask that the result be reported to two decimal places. -0.24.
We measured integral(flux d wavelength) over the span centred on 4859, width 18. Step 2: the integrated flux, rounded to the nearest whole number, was 23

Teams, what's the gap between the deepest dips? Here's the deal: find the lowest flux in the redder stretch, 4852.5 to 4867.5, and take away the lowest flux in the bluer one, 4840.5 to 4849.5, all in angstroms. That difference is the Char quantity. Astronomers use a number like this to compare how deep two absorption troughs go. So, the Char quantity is -0.22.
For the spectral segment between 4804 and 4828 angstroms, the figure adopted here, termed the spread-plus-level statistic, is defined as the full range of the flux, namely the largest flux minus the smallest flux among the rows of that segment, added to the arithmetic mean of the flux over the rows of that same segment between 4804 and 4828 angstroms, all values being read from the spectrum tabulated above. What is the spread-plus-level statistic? 1.54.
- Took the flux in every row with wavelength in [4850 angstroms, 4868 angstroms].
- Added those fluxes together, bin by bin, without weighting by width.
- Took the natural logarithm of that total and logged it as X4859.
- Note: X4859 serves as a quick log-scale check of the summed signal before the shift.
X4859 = 2.02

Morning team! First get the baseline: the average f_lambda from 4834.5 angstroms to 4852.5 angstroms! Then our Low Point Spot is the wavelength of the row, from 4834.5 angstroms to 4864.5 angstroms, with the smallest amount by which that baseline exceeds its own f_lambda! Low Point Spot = 4854.0 angstroms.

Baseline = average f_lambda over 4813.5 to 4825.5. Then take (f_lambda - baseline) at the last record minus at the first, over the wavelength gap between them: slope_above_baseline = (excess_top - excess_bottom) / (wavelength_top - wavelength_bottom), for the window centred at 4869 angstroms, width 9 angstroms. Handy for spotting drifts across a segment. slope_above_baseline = -0.018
